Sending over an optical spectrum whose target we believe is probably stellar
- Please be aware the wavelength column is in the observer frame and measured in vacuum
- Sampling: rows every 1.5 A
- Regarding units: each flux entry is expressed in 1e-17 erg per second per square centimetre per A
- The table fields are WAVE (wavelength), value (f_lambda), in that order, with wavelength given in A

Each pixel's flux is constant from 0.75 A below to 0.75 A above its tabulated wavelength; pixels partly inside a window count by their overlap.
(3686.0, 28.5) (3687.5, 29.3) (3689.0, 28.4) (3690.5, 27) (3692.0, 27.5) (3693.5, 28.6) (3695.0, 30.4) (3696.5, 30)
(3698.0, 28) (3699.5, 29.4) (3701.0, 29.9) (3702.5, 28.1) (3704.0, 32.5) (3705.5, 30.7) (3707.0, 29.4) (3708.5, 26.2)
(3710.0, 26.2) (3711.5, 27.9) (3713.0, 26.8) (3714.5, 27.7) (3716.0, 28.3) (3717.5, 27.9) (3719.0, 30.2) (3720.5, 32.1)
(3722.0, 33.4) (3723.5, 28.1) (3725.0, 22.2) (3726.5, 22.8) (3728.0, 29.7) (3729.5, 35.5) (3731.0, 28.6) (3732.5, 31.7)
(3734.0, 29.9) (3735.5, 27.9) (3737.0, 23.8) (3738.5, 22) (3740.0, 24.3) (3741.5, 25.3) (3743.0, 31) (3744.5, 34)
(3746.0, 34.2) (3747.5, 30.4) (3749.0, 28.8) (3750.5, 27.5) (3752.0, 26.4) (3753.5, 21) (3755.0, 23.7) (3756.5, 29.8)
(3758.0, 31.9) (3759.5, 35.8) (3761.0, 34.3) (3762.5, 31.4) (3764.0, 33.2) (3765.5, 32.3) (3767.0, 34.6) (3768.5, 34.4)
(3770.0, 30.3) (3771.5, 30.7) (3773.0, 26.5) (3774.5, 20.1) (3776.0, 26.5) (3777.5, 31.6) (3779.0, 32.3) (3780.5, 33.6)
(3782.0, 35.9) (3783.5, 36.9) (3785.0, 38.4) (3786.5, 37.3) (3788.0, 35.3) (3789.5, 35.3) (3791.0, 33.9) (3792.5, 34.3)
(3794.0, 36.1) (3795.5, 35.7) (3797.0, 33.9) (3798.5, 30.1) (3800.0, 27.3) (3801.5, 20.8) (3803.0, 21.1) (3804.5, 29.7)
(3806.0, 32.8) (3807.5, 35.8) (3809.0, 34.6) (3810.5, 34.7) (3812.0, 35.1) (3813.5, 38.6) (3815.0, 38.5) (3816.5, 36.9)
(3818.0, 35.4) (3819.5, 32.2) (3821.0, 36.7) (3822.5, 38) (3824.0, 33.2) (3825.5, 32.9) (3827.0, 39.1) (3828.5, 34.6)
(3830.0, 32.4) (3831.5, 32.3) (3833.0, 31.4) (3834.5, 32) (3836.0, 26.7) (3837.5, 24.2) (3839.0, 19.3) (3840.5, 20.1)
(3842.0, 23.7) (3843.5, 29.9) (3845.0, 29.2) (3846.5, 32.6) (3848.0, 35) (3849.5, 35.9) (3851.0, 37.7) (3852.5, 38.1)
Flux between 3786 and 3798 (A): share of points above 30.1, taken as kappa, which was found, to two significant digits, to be 1.0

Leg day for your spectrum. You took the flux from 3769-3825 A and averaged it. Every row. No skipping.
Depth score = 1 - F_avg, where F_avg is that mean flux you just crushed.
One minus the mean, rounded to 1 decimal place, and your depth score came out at -31.9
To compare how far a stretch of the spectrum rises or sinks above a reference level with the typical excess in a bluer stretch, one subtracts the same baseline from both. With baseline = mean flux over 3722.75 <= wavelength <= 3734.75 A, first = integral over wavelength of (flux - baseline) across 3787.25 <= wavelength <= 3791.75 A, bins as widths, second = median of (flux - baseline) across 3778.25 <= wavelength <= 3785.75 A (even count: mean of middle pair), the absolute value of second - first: 21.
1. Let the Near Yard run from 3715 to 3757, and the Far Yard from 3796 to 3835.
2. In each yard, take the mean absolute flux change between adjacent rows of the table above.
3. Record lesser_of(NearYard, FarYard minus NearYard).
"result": -0.52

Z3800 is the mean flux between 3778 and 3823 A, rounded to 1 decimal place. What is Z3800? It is 33.9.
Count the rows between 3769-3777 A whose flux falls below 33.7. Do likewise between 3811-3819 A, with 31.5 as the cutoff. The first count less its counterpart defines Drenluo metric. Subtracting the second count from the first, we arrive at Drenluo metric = 5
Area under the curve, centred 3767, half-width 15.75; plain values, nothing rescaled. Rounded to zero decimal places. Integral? 954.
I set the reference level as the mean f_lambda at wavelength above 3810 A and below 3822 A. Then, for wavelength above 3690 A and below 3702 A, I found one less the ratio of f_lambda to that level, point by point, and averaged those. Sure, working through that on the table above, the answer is 0.20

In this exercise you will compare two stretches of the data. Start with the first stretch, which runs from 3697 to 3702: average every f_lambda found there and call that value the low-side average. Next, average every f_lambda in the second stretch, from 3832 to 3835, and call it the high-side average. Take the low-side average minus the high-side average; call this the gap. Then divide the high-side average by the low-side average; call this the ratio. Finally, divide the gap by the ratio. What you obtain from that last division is -2.4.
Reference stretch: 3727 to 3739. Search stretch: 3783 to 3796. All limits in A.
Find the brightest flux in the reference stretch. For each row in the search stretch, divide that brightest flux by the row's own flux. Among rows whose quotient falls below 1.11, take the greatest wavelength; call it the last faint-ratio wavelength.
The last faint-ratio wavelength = 3795.5 A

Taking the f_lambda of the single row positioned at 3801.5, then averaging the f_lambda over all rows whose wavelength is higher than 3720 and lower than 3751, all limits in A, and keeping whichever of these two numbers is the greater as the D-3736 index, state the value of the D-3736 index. 28.7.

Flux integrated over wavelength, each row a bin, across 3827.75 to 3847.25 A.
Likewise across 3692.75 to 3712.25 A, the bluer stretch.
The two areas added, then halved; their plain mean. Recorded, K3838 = 559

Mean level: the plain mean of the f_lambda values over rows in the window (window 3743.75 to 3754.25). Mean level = 29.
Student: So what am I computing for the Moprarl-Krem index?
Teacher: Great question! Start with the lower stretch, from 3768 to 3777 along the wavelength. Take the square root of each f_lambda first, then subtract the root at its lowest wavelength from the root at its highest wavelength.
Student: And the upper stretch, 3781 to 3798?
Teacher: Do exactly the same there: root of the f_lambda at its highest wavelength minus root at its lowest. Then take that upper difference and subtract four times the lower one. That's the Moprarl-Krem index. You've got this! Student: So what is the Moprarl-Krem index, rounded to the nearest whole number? 3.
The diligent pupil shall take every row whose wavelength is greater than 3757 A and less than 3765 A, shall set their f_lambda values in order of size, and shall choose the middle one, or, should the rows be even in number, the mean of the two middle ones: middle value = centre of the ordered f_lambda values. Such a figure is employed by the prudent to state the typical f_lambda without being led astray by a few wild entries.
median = 33.2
